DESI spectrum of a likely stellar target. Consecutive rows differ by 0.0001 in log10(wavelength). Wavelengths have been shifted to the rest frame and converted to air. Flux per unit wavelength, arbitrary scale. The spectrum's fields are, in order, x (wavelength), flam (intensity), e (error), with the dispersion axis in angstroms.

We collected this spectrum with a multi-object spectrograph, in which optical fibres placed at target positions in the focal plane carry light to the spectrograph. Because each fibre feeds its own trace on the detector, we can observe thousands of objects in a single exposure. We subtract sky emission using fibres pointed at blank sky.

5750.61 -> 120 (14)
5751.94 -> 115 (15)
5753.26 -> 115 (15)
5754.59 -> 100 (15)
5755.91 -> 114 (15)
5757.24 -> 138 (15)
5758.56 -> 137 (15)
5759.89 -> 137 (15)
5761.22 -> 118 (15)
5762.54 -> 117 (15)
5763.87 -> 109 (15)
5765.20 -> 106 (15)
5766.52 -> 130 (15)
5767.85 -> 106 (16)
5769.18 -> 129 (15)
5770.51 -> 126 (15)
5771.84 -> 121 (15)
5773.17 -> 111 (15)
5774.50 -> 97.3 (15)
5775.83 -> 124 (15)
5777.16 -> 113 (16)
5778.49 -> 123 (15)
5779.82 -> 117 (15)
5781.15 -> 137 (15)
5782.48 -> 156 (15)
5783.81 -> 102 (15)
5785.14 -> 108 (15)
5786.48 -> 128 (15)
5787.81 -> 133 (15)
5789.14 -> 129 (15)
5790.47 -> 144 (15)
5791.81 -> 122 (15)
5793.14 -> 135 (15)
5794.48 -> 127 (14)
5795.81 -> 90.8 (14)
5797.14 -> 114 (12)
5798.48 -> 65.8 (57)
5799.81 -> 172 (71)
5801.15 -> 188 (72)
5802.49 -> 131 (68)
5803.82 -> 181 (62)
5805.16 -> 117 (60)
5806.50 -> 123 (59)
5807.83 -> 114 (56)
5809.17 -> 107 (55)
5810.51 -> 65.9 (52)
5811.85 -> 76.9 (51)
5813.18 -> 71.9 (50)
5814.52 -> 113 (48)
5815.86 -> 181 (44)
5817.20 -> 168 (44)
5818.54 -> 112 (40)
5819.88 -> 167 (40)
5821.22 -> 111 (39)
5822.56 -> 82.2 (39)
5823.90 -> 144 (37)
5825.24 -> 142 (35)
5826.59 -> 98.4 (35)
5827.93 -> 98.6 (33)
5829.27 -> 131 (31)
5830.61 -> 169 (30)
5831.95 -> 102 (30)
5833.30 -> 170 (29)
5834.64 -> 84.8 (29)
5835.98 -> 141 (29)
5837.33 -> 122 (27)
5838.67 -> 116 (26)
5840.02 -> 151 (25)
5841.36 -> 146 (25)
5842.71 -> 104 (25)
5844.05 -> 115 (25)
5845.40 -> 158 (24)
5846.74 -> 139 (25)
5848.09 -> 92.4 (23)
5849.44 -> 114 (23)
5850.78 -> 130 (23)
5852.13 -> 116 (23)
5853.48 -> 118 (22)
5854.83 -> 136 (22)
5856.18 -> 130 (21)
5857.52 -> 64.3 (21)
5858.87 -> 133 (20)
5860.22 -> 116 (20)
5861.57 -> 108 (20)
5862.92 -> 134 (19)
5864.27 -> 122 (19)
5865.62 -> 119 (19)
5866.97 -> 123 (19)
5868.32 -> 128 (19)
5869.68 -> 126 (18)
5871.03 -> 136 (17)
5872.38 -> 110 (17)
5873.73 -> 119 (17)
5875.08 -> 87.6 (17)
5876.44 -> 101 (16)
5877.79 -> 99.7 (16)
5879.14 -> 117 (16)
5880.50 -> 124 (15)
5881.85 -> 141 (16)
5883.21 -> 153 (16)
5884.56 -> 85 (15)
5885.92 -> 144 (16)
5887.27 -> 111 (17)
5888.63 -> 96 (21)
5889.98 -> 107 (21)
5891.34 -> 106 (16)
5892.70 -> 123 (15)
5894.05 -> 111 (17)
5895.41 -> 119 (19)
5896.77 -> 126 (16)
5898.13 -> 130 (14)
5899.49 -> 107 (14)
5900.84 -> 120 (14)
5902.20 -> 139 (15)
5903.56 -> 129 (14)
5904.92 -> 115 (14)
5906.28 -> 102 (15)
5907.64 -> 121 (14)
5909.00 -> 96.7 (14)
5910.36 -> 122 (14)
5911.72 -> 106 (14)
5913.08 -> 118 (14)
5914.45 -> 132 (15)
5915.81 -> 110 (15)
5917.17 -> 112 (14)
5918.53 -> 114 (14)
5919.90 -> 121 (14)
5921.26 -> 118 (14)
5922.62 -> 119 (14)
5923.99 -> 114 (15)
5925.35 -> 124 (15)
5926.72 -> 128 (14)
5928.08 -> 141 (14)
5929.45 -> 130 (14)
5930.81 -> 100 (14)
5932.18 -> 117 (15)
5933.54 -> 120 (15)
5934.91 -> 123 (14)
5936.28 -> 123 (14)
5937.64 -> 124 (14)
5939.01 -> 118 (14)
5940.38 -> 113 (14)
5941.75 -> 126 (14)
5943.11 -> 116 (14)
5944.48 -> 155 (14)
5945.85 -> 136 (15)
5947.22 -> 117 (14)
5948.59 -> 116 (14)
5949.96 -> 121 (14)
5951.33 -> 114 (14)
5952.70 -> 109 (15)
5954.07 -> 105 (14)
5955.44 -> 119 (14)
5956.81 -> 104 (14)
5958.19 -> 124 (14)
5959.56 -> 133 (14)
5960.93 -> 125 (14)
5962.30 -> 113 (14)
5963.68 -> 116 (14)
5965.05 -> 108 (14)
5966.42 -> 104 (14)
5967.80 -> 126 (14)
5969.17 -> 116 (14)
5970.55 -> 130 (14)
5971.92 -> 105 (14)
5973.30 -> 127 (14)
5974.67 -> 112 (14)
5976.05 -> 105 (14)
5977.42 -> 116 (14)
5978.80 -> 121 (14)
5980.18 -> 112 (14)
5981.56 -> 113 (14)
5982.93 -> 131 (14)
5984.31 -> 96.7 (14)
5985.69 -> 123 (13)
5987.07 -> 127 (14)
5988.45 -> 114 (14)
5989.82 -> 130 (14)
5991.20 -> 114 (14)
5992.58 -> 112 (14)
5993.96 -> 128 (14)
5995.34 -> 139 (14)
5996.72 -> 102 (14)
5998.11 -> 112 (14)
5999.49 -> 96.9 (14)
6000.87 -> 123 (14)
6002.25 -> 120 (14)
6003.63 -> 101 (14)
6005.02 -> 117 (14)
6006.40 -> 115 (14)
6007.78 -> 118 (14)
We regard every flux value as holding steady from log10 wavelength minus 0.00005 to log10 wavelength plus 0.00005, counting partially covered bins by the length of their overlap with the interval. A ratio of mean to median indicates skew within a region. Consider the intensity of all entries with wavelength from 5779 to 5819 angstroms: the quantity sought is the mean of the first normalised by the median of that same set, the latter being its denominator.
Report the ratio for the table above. 1.02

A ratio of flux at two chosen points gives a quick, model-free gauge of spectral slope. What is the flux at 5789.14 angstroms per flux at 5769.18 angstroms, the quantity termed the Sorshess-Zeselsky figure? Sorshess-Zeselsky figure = 1.00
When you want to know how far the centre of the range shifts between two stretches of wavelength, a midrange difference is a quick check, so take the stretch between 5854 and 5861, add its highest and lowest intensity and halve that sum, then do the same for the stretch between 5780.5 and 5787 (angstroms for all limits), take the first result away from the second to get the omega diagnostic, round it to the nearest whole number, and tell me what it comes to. 29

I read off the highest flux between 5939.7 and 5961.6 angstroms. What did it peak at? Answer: 155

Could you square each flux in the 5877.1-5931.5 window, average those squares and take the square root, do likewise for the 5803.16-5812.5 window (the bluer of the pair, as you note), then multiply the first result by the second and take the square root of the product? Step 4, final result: 118.2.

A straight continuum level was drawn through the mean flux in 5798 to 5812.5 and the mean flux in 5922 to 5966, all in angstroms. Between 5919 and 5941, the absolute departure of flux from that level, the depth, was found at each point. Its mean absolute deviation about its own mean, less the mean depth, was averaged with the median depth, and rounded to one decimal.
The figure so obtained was 1.0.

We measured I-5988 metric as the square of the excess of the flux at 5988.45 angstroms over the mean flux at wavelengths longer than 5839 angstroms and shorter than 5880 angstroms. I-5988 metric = 33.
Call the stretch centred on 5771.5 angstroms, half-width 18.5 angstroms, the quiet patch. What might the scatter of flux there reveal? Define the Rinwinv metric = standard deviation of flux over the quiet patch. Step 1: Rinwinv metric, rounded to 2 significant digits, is 14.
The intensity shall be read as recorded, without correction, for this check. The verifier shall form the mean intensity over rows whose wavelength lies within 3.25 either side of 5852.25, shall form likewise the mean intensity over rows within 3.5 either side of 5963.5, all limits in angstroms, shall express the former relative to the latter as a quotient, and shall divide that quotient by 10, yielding 0.108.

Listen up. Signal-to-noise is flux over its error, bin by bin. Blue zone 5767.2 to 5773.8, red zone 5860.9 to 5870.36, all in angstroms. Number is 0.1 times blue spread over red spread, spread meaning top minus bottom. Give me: 0.120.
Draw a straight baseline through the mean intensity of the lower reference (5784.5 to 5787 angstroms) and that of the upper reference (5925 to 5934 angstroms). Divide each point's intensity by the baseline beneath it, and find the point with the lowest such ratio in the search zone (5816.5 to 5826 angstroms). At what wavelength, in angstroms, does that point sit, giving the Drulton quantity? 5822.56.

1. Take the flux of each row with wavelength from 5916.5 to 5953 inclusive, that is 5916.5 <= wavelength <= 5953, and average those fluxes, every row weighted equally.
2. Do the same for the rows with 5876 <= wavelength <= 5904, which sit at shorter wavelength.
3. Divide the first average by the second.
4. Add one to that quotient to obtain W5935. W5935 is 2.022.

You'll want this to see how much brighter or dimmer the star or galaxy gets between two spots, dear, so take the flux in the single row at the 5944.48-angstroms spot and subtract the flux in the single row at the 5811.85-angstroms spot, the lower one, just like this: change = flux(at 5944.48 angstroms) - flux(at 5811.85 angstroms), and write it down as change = 78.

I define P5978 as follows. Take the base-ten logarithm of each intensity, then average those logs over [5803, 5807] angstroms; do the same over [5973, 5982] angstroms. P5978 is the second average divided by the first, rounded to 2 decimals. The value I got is 0.96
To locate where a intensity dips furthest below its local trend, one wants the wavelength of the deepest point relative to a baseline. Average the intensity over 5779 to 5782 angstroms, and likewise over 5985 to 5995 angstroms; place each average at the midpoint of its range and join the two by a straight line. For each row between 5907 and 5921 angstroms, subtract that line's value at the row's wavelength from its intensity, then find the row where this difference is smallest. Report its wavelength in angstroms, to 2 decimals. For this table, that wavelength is 5909.00 angstroms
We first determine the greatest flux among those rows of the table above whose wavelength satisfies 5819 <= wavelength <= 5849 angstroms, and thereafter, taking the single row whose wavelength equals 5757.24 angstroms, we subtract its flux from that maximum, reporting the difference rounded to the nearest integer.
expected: 32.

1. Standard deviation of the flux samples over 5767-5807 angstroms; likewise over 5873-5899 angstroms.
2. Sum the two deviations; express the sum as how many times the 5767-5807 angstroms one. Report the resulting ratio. 1.73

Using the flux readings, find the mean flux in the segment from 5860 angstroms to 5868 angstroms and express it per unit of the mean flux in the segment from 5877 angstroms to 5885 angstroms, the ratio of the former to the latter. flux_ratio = 1.00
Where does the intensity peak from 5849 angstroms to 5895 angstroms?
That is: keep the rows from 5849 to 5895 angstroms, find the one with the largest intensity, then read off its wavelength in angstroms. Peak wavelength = 5883.21 angstroms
